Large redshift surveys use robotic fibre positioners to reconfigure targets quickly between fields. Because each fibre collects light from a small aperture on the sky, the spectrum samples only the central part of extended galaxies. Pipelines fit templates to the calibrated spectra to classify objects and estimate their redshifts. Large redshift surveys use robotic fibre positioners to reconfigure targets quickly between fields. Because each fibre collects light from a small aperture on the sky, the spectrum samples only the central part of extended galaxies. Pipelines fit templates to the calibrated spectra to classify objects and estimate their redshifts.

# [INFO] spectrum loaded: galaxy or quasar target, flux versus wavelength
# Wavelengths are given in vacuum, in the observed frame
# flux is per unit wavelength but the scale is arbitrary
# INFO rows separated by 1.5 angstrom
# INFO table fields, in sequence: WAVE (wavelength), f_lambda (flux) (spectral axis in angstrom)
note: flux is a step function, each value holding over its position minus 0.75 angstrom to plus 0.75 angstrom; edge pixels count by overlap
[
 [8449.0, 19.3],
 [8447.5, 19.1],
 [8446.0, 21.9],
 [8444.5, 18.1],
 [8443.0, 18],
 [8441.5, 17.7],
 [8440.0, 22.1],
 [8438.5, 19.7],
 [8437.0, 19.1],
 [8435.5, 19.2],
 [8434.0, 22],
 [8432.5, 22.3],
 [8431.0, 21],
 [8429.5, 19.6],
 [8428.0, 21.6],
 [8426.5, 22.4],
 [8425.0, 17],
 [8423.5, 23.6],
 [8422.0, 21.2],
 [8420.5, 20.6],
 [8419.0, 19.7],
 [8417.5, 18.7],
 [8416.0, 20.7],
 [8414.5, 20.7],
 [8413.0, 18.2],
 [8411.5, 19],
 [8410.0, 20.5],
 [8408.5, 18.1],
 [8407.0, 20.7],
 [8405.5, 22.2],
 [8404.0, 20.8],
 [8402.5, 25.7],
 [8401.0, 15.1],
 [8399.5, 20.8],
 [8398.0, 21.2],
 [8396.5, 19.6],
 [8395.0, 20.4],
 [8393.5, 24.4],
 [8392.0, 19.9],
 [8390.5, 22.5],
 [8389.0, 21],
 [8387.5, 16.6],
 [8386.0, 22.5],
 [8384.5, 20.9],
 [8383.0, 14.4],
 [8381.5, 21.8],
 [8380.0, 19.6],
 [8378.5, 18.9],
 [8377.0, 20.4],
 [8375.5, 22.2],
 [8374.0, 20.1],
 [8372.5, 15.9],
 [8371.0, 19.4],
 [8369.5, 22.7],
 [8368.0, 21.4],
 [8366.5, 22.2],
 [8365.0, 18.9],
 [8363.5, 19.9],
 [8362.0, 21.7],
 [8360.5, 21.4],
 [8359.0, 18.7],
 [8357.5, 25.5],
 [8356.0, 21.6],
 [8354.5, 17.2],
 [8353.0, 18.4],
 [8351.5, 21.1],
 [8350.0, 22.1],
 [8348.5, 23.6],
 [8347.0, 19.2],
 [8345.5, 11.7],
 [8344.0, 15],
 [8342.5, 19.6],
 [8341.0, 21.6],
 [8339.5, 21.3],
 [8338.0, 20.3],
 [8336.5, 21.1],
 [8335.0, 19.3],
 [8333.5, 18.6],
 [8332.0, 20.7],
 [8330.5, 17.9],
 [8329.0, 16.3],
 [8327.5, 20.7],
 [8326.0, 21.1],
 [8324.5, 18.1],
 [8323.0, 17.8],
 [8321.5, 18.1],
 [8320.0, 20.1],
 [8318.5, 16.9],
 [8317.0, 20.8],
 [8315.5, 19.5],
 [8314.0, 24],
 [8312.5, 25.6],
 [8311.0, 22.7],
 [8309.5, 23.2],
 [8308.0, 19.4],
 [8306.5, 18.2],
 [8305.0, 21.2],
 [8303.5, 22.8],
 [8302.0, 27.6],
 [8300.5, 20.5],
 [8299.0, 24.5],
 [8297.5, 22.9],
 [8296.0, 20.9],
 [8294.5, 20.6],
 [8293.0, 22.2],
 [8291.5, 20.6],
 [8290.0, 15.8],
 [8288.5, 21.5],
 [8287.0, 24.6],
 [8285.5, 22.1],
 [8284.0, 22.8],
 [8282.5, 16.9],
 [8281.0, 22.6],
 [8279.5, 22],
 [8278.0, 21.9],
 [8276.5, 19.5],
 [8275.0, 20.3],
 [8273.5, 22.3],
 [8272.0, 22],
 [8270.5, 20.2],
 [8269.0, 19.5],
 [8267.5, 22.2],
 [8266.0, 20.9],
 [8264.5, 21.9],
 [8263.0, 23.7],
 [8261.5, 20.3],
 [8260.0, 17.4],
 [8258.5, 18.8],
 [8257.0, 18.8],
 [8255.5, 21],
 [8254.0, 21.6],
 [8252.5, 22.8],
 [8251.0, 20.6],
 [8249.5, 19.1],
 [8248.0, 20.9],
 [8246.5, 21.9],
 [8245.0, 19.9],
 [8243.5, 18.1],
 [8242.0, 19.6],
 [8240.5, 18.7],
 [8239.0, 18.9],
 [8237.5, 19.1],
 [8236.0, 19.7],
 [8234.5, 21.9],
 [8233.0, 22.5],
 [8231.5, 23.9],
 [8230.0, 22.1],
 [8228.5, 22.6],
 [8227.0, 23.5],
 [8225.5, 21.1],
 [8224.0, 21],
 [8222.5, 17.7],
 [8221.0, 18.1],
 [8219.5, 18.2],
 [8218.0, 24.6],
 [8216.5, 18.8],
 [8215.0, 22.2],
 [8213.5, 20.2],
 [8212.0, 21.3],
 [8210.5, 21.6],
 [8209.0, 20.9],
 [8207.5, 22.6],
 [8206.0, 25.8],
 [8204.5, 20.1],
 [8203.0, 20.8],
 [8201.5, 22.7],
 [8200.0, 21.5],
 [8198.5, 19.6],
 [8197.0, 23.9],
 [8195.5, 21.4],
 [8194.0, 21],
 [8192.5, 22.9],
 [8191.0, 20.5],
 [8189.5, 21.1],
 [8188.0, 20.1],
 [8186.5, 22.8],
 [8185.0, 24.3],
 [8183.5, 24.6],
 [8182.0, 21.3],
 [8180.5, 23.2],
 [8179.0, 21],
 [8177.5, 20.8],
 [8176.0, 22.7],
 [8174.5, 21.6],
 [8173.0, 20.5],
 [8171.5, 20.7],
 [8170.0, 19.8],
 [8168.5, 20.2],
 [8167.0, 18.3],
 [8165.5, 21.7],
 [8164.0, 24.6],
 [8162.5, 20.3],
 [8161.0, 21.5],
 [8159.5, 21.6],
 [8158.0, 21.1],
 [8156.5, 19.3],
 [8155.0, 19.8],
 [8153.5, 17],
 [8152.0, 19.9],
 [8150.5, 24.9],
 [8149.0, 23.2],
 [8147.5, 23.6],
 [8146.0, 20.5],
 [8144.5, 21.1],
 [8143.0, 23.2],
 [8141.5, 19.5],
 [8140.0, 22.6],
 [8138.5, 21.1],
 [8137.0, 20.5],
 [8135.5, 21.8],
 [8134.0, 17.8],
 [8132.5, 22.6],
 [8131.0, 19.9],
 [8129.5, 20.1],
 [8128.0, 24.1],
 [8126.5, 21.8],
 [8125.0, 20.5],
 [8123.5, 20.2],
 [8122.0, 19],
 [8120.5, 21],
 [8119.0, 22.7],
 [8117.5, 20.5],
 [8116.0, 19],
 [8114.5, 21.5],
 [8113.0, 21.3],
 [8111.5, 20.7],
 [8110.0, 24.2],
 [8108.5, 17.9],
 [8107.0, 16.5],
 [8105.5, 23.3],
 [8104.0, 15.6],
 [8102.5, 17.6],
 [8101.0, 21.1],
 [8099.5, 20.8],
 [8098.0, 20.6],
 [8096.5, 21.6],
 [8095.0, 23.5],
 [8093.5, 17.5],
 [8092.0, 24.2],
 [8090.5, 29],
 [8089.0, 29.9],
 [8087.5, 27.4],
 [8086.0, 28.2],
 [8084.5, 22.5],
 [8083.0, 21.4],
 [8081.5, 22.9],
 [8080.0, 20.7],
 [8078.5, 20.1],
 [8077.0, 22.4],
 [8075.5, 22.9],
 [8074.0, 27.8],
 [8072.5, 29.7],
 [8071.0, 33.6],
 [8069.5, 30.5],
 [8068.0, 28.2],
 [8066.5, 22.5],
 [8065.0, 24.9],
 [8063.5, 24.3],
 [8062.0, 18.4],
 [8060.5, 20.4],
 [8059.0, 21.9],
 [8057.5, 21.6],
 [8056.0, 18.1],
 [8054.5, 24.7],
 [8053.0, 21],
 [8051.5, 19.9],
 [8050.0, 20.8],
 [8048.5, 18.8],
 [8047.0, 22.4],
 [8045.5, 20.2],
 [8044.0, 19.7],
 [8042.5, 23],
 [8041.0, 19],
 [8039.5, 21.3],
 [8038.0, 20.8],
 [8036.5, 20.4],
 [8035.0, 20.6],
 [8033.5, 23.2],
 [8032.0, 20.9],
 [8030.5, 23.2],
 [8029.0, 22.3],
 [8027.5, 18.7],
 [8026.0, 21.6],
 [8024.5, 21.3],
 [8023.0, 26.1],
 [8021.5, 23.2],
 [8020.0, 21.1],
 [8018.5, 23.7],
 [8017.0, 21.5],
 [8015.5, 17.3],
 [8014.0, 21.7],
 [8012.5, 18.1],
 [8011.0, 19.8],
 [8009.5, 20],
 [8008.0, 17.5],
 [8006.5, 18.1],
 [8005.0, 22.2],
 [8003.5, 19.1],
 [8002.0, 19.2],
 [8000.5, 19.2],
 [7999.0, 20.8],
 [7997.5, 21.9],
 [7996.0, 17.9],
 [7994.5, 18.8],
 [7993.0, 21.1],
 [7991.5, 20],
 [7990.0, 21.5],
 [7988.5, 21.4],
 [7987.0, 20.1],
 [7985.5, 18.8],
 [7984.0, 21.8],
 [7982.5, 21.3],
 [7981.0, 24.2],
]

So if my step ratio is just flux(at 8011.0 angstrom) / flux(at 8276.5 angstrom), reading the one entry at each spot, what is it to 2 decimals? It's 1.02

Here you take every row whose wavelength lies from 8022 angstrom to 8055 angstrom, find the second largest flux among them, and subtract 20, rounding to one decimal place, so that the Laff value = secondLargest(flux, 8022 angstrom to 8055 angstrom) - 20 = 4.7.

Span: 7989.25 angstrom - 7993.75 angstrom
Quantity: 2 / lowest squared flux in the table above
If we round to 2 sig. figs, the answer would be 0.0050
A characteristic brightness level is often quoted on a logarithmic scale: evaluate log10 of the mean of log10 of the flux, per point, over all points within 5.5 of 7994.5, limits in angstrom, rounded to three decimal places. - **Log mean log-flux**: 0.116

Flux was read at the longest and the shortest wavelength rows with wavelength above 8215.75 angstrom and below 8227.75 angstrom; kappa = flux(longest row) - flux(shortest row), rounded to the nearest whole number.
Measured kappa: 5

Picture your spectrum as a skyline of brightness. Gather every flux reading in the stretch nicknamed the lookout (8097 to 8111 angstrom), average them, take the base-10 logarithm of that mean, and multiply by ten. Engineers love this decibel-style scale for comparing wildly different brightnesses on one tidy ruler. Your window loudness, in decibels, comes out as 13.0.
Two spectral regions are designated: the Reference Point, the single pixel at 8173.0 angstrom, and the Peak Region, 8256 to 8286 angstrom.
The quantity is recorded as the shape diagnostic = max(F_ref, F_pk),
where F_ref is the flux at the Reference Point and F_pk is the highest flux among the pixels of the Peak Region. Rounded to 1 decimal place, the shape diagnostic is 23.7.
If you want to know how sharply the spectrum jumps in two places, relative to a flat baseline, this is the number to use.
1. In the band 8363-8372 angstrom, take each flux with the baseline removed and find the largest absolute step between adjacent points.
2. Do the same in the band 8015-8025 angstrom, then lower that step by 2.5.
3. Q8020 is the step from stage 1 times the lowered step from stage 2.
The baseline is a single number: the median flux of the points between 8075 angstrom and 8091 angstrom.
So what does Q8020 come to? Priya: 7.6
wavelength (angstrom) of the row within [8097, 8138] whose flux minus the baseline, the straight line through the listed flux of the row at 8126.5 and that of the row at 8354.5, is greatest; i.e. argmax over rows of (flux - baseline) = 8128.0 angstrom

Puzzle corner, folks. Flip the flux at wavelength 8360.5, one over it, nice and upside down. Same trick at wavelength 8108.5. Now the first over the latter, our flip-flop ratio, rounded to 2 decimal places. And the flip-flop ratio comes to 0.84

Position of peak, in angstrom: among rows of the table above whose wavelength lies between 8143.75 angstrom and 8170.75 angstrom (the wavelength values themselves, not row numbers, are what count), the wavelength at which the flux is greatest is 8150.5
